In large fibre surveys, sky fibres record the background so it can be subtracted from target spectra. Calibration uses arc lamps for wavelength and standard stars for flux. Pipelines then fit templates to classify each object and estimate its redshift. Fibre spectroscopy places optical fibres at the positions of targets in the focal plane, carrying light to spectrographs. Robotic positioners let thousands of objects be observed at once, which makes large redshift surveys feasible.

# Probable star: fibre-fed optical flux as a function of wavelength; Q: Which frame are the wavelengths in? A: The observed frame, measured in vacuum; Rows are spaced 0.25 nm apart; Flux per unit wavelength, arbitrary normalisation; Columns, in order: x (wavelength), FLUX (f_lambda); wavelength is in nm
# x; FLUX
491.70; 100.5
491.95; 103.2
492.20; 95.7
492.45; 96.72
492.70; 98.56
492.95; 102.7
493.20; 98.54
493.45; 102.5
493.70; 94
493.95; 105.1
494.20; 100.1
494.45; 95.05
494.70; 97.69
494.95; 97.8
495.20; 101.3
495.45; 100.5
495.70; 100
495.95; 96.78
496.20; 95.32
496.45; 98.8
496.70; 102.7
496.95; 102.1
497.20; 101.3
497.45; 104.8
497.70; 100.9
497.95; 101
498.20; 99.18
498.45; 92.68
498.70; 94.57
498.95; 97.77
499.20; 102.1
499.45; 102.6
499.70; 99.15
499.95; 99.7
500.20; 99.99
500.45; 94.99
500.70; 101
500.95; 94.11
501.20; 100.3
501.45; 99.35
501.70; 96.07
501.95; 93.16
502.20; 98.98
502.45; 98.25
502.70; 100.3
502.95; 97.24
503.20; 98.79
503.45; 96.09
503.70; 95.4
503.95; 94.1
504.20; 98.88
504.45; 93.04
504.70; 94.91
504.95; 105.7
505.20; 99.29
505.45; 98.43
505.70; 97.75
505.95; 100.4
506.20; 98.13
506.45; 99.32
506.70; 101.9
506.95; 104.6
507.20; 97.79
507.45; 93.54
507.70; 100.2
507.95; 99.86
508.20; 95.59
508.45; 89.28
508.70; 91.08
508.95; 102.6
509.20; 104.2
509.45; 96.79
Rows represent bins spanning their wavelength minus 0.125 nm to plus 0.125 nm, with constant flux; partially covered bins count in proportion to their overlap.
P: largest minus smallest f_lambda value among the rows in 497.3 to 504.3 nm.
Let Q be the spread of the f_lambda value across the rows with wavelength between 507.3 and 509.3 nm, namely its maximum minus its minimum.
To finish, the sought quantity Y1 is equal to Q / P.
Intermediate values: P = 12.1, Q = 15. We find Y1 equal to 1.23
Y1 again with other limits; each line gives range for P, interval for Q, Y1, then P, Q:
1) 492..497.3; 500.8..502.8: 0.64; 11.1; 7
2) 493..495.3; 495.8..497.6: 0.85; 11.1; 9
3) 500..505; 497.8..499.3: 0.74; 12.7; 9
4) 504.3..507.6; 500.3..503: 0.62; 12.7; 8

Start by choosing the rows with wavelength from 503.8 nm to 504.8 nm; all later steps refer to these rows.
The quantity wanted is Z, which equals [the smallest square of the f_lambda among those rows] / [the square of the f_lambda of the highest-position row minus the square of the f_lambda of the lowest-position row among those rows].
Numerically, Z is 57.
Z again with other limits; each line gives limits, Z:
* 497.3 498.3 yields -9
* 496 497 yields 7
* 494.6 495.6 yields 17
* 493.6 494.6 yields 45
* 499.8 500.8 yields 35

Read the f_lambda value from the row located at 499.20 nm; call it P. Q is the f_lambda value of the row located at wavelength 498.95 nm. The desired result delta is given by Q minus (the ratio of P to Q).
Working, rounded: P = 102.1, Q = 97.77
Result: 96.7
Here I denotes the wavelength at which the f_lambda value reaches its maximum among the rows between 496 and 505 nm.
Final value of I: 504.95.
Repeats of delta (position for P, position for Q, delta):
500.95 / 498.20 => 98.2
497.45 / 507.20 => 96.7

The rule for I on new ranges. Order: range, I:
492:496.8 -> 493.95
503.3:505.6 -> 504.95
